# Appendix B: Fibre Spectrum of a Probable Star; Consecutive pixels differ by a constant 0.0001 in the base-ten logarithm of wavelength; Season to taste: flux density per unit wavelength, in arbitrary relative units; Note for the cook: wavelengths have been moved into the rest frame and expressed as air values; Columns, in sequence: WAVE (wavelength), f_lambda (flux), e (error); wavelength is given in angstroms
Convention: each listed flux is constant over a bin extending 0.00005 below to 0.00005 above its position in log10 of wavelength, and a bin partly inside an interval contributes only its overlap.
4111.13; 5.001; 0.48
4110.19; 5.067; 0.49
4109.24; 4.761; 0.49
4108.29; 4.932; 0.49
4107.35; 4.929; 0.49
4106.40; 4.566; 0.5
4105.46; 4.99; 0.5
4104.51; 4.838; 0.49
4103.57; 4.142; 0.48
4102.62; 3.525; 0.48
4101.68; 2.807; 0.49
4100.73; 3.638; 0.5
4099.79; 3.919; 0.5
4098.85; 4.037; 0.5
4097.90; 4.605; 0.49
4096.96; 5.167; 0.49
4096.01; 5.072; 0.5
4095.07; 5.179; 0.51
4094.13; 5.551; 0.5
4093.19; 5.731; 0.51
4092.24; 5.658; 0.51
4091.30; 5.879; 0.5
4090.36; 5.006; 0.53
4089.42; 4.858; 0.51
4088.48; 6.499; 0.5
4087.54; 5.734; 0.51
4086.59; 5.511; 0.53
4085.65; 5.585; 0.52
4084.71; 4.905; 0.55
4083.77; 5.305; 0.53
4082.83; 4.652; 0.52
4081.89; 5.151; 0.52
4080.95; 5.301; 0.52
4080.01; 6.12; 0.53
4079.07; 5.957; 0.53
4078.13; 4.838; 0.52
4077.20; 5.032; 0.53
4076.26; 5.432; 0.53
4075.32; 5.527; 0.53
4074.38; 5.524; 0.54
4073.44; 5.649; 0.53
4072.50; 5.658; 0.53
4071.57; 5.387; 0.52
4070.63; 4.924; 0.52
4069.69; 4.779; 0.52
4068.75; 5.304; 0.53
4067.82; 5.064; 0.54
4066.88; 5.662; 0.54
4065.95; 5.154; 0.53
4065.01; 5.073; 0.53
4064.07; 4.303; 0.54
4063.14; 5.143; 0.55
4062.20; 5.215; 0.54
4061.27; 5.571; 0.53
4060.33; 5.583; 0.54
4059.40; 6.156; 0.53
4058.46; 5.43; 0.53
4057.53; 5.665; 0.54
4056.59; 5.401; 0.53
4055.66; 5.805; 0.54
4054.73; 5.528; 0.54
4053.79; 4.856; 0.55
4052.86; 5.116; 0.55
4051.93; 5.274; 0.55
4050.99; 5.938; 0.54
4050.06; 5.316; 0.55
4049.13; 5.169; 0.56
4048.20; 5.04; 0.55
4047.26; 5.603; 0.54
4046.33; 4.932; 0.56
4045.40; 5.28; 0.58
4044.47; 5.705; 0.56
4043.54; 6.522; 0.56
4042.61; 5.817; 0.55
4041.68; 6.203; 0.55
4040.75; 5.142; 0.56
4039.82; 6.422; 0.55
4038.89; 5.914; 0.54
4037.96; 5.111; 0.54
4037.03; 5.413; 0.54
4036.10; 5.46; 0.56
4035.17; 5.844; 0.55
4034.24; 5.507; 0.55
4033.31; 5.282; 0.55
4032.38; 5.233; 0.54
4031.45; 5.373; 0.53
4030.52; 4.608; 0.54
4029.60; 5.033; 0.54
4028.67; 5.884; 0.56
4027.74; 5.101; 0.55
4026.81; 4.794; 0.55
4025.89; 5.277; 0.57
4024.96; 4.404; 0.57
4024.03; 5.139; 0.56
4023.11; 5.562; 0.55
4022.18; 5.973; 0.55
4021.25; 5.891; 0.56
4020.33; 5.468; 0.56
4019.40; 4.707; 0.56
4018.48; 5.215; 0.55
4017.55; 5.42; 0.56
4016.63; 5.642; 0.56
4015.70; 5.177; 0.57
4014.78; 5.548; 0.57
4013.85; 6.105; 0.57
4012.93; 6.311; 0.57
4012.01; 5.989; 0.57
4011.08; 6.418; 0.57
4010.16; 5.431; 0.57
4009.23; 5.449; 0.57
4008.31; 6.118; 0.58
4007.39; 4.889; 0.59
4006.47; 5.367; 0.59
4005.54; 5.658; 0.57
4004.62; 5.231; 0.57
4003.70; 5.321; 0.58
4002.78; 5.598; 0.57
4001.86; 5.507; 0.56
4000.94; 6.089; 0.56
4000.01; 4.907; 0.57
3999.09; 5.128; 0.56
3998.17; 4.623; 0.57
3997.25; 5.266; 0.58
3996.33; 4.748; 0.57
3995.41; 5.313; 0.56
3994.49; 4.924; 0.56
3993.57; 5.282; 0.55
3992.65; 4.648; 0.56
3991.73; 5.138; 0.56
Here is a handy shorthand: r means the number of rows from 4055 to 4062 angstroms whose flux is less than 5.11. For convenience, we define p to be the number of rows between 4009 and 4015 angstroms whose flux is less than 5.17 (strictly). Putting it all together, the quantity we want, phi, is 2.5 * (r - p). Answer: 0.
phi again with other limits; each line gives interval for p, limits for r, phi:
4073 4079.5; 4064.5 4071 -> 5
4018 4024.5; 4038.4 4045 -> -5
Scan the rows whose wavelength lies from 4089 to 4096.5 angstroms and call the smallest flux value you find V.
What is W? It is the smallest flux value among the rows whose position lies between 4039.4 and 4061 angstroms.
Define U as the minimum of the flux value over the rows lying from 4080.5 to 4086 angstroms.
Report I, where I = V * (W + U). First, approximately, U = 4.652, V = 4.858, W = 4.856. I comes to 46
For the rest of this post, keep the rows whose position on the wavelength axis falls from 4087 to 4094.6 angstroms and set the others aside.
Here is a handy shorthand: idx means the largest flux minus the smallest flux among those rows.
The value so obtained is 1.6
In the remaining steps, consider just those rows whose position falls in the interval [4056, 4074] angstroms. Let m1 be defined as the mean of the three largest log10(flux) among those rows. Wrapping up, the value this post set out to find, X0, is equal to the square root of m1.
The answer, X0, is 0.875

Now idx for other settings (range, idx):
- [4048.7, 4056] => 1.1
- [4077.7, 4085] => 1.5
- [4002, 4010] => 1.2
